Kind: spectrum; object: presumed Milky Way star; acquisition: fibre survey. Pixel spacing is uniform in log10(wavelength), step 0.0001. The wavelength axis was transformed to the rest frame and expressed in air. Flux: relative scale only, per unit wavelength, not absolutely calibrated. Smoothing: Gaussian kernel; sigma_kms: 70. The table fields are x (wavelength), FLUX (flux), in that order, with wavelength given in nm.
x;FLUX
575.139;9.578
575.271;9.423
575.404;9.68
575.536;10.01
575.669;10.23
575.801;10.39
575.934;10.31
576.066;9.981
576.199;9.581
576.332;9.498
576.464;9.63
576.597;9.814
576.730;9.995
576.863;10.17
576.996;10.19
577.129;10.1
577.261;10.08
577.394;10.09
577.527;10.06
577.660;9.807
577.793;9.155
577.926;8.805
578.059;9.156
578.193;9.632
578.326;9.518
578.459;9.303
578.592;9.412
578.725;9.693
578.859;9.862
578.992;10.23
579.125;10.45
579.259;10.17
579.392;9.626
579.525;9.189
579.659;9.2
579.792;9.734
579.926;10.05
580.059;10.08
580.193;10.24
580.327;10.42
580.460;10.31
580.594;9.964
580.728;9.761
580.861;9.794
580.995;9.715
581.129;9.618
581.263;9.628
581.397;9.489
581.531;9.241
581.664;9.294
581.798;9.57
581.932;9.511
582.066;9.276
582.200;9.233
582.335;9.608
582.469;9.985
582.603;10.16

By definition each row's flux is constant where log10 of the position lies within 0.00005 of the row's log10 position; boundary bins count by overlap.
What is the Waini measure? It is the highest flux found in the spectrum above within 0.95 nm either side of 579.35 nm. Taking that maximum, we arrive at 10.45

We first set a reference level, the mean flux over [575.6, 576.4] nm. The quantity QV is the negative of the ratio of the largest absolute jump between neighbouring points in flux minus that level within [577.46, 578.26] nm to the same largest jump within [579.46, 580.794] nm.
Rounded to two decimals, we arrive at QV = -1.22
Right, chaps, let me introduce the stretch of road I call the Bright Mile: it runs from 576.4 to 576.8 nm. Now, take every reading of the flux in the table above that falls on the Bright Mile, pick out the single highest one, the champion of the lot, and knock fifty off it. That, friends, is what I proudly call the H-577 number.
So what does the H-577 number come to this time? -40.0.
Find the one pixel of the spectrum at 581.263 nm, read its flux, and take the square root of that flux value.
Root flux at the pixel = 3.10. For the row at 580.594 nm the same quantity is 3.16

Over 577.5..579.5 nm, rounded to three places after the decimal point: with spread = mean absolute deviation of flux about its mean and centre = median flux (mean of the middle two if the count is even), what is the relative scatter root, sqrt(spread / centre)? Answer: 0.192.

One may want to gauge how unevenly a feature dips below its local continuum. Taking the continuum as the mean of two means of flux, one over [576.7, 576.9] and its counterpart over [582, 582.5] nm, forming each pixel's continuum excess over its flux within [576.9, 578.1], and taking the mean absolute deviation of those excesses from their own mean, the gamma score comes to 0.45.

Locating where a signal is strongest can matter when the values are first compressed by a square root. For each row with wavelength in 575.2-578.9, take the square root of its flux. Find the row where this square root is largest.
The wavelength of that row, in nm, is 575.801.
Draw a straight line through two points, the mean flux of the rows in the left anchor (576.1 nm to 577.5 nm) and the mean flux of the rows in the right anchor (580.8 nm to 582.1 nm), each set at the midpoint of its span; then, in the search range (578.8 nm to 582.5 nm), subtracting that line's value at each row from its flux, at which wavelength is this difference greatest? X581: 580.327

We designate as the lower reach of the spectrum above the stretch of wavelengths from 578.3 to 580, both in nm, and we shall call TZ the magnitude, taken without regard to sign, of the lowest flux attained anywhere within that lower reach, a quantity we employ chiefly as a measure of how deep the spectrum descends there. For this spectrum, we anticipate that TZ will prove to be 9.2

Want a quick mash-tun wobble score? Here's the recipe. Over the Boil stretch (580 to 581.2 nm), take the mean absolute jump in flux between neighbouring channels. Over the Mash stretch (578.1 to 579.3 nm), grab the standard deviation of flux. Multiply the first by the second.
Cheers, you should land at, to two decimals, 0.06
